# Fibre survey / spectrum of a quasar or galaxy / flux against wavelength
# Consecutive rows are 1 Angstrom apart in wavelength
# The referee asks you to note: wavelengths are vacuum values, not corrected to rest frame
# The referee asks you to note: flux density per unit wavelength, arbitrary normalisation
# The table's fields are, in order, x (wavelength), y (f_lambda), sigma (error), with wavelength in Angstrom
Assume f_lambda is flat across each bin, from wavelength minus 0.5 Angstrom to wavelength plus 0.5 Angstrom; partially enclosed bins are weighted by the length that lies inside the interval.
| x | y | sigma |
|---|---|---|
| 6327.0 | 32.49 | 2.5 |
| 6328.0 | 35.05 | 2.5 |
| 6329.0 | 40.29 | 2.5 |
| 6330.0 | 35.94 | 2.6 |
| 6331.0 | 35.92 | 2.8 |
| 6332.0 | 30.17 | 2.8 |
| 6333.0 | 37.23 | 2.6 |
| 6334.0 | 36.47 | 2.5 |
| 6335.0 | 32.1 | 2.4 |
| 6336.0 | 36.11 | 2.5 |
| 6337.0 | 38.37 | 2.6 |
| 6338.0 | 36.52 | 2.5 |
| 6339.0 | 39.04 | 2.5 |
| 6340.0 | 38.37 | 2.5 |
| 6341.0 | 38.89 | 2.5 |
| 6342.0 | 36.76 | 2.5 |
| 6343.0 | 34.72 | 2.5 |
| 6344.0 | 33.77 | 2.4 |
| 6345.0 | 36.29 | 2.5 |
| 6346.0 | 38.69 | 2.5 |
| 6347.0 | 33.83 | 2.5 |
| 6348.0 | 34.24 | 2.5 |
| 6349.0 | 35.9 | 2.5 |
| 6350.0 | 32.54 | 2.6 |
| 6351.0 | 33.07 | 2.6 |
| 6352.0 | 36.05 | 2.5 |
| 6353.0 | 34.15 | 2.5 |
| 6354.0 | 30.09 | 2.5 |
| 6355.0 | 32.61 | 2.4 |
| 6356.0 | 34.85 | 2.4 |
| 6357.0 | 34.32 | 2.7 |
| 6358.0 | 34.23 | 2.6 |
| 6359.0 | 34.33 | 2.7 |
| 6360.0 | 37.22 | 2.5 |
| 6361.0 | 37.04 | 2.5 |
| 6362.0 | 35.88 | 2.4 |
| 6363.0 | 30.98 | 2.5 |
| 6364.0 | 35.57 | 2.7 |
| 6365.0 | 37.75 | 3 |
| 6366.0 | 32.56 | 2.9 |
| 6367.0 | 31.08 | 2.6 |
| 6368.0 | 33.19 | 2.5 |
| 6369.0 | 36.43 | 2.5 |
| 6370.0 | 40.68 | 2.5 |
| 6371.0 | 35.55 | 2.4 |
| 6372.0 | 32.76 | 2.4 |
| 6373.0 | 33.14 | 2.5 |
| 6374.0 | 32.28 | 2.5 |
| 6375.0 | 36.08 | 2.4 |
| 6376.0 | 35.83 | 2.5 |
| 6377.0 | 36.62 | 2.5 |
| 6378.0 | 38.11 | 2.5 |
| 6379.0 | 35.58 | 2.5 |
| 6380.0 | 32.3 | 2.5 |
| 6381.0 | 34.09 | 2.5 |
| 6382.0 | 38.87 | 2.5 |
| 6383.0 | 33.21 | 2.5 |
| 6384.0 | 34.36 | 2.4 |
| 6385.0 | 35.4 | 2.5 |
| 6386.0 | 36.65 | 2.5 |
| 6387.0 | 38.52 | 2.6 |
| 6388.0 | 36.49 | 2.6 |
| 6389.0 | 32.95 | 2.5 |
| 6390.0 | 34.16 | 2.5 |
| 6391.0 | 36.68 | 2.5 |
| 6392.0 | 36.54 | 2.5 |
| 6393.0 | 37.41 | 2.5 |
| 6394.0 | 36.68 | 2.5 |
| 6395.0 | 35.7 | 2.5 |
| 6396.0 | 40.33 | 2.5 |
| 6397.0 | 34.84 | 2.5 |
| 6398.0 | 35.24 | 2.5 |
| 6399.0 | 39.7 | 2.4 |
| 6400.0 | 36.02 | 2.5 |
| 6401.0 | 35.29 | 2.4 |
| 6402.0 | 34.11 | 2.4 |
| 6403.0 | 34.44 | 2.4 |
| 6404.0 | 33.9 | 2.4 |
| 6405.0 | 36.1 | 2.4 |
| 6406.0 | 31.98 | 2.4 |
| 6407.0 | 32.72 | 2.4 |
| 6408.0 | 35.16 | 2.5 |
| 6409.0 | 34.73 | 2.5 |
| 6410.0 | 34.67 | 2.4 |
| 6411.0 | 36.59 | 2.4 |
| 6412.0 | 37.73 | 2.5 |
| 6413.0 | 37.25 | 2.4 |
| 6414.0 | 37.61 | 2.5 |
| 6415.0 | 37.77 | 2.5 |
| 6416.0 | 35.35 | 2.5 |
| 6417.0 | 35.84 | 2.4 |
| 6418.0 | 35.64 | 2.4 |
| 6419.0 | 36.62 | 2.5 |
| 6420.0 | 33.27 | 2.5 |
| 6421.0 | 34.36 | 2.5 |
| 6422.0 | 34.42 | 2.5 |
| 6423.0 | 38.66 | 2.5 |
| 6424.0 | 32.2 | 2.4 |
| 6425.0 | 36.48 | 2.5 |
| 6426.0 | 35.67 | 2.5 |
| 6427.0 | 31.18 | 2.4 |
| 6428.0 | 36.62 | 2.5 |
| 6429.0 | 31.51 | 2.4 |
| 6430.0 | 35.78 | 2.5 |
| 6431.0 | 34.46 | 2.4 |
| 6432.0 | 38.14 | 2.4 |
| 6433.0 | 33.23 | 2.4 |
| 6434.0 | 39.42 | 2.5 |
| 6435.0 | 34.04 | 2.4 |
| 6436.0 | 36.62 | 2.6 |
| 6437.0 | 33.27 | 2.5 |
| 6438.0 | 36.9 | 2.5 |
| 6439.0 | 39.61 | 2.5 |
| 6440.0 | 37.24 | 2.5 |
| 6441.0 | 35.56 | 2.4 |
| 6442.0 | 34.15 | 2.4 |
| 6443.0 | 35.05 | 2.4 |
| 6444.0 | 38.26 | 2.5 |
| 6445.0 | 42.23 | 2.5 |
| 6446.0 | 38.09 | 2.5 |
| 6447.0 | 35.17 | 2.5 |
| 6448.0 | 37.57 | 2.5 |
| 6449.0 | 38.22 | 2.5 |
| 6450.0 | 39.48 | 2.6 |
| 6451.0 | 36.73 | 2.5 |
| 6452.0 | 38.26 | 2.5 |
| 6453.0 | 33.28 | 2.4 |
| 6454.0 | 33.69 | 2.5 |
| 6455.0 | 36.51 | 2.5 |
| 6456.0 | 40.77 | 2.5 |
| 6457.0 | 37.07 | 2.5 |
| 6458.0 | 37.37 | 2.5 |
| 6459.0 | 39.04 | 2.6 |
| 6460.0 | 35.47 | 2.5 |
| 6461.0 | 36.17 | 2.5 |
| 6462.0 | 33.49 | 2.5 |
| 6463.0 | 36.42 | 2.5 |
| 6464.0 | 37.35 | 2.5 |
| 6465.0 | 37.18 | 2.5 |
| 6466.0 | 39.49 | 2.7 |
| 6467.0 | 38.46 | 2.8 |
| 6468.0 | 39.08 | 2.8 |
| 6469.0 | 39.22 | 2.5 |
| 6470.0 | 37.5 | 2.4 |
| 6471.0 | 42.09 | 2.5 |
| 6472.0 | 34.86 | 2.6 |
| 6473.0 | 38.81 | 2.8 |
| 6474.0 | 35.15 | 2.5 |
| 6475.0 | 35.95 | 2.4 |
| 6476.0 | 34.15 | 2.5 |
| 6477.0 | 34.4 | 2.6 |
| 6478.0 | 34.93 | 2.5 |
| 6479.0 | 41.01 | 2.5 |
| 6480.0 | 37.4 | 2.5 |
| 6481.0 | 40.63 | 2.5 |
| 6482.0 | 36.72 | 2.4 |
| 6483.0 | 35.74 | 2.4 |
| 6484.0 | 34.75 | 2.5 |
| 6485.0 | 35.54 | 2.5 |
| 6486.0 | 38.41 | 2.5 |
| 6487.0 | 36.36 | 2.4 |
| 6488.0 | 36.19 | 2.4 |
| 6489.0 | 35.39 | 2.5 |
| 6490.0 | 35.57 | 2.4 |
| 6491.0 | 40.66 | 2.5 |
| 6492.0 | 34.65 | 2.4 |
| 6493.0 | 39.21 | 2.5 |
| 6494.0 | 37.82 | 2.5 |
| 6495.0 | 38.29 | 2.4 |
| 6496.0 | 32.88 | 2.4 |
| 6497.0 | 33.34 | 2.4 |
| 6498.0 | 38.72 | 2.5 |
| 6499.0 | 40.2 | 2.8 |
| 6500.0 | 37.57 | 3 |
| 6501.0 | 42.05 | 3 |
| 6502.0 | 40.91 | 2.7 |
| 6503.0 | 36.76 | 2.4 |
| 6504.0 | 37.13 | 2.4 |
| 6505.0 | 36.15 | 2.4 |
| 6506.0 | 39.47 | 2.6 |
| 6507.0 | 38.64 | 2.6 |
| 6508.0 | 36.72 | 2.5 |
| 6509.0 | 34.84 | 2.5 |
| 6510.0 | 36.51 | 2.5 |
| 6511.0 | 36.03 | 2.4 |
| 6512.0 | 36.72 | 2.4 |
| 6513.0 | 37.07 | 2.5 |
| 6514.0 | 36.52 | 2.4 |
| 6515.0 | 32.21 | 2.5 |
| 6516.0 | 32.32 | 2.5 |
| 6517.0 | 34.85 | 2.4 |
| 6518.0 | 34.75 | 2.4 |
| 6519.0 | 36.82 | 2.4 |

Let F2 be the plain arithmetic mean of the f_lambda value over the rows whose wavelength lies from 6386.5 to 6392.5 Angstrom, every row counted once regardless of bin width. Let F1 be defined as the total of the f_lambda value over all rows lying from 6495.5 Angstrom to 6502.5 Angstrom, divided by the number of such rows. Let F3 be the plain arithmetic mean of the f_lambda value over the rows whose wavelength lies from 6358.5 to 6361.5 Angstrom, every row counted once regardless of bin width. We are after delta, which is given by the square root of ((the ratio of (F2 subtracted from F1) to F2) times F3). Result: 1.44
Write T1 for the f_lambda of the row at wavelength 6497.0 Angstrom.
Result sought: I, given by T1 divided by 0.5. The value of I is 66.7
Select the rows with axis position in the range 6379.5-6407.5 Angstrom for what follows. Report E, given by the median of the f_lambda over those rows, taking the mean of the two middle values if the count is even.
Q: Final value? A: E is 35.3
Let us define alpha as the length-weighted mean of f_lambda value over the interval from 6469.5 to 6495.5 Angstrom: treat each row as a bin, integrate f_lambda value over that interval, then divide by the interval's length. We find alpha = 37.0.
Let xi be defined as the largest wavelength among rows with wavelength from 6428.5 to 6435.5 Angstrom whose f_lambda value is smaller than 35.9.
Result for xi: 6435.0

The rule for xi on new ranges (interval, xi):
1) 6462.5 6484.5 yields 6484.0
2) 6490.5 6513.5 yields 6509.0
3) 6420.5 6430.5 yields 6430.0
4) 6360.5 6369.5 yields 6368.0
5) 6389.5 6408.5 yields 6408.0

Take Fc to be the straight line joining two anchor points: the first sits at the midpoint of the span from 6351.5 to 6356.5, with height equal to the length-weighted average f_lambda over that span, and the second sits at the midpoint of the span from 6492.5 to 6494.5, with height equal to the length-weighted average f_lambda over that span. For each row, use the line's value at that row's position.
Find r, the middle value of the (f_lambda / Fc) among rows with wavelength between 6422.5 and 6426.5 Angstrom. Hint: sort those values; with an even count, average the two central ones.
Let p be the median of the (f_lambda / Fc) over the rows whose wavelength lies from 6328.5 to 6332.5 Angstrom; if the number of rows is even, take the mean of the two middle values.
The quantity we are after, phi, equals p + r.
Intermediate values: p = 1.10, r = 1.00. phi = 2.10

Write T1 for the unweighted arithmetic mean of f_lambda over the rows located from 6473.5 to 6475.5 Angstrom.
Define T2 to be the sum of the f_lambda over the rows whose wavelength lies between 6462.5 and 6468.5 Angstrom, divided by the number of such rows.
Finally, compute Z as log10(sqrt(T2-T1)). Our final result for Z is 0.19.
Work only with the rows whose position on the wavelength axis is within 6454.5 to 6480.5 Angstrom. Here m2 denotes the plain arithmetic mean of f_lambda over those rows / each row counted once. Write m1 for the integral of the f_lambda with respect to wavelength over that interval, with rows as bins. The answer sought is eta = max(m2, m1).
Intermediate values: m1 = 969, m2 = 37.3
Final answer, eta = 969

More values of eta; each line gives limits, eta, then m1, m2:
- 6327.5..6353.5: 930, 930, 35.8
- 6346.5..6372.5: 897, 897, 34.5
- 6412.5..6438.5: 922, 922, 35.5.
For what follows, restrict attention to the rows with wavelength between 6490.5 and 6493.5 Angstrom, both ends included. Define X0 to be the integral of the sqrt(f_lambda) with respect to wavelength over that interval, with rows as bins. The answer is 19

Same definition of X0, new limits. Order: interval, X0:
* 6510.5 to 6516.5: 36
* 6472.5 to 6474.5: 12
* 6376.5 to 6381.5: 30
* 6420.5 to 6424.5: 24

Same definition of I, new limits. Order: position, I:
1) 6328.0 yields 70.1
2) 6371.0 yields 71.1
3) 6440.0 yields 74.5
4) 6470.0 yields 75.0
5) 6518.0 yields 69.5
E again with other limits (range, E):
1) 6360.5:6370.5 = 35.7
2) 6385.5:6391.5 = 36.6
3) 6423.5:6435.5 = 35.1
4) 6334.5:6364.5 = 35.2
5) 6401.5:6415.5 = 34.9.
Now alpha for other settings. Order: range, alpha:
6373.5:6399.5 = 35.9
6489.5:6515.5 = 37.2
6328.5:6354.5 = 35.6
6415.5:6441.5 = 35.5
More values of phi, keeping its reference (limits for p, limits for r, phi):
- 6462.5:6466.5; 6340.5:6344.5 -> 2.07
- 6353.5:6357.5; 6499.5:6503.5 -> 2.01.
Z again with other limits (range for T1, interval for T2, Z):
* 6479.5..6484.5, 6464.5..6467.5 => 0.06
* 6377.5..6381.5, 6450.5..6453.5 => 0.01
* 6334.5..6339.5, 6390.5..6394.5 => -0.20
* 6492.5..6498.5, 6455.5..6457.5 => 0.17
